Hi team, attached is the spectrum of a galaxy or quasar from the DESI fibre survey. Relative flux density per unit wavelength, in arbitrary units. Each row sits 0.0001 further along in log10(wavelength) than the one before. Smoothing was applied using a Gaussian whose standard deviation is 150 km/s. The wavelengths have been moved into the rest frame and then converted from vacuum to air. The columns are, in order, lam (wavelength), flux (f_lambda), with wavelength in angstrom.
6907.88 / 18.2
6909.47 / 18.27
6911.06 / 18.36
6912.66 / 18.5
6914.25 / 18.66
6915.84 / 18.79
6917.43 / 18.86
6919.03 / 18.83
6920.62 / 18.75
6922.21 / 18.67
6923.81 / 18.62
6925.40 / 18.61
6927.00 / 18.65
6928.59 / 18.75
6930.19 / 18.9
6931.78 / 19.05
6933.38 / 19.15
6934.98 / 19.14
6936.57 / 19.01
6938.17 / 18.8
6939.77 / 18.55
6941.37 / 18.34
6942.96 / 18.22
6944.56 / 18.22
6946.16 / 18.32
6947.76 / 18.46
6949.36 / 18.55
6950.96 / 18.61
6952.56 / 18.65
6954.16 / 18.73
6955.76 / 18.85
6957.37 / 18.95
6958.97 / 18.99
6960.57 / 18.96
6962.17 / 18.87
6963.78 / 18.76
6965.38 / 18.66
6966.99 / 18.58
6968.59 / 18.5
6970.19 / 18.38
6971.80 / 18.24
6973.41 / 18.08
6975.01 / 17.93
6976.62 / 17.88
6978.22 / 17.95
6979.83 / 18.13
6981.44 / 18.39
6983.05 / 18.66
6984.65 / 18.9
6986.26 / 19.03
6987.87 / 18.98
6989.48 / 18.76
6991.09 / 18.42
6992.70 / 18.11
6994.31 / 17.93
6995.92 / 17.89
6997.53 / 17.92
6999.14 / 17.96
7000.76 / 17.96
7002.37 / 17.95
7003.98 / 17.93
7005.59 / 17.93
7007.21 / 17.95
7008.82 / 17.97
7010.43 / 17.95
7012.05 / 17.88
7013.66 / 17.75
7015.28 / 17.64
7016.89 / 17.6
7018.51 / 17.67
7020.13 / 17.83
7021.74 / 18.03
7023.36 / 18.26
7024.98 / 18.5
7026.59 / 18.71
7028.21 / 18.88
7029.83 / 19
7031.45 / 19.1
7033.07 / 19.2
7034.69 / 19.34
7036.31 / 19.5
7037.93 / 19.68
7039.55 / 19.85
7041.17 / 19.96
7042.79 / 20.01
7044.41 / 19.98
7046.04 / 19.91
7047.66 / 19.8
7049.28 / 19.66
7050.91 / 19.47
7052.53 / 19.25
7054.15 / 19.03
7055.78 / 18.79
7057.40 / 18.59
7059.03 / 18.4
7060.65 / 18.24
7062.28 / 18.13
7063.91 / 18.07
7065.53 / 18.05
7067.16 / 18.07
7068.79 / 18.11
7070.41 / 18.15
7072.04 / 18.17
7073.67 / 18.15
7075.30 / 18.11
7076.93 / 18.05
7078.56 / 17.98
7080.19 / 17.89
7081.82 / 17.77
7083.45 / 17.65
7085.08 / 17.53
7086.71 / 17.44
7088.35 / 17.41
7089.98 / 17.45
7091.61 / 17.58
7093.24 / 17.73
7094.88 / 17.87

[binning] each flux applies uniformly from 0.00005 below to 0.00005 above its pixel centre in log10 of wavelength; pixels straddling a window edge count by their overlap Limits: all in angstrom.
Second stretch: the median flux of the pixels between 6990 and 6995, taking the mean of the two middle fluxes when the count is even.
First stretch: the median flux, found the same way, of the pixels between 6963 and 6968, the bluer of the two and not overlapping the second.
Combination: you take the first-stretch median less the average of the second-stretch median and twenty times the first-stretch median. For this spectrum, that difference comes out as -177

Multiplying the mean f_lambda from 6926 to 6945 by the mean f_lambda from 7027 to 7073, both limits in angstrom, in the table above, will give 356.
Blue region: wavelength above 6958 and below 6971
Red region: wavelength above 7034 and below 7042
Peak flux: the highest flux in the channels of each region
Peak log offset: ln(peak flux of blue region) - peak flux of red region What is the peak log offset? -17.0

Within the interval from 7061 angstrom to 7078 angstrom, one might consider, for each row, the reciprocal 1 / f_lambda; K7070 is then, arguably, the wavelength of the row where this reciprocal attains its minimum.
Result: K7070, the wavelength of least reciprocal 7072.04 angstrom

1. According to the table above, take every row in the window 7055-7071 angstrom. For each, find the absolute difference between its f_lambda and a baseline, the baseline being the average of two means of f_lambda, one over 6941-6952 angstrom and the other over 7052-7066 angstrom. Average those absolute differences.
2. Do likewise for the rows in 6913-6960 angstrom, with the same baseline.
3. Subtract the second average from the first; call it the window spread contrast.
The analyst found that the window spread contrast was 0.0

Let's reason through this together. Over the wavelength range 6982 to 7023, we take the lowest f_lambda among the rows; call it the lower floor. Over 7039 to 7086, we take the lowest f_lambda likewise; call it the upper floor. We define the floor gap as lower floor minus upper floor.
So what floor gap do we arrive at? 0.1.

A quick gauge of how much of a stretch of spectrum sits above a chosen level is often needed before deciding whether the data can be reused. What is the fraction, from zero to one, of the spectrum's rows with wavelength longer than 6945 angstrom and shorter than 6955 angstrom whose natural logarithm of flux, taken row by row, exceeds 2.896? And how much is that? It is 1.0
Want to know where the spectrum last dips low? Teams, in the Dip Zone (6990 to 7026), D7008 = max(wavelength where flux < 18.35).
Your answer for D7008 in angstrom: 7023.36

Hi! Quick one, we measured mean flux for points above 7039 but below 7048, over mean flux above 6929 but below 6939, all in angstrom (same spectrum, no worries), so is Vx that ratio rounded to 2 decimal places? 1.05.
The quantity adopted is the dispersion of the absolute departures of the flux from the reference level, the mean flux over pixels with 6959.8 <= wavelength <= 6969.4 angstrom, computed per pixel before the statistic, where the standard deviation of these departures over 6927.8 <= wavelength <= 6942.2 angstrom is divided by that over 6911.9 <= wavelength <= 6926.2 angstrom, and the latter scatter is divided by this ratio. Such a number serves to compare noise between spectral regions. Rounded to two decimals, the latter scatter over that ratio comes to 0.02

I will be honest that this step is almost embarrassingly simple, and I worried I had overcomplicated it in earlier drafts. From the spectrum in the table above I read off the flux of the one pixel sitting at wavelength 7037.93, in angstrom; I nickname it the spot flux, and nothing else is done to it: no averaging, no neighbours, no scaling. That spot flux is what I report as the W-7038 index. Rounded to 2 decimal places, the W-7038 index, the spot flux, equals 19.68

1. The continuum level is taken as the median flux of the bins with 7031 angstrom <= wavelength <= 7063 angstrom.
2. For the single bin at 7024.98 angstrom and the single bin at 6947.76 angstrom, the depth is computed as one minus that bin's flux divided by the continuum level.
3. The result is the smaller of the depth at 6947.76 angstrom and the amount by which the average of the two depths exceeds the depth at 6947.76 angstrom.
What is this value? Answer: -0.001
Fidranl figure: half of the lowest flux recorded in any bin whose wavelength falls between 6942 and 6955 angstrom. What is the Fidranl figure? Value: 9.11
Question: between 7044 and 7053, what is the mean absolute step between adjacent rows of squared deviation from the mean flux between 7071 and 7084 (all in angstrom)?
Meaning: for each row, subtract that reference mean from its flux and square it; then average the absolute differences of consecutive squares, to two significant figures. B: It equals 0.48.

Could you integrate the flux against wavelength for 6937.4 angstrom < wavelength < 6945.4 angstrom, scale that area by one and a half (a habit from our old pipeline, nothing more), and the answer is 221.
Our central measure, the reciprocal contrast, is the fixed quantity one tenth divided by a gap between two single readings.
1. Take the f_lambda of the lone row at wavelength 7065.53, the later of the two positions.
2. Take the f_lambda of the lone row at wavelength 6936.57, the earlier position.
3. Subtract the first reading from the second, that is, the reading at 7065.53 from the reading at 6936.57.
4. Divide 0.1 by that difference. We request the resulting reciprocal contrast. 0.10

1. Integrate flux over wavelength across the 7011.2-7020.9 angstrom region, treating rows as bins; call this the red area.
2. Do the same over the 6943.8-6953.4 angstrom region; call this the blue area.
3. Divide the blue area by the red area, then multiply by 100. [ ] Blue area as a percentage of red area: 103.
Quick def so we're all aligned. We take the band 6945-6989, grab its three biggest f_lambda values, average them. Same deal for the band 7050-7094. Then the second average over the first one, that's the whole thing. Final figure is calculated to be 1.01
